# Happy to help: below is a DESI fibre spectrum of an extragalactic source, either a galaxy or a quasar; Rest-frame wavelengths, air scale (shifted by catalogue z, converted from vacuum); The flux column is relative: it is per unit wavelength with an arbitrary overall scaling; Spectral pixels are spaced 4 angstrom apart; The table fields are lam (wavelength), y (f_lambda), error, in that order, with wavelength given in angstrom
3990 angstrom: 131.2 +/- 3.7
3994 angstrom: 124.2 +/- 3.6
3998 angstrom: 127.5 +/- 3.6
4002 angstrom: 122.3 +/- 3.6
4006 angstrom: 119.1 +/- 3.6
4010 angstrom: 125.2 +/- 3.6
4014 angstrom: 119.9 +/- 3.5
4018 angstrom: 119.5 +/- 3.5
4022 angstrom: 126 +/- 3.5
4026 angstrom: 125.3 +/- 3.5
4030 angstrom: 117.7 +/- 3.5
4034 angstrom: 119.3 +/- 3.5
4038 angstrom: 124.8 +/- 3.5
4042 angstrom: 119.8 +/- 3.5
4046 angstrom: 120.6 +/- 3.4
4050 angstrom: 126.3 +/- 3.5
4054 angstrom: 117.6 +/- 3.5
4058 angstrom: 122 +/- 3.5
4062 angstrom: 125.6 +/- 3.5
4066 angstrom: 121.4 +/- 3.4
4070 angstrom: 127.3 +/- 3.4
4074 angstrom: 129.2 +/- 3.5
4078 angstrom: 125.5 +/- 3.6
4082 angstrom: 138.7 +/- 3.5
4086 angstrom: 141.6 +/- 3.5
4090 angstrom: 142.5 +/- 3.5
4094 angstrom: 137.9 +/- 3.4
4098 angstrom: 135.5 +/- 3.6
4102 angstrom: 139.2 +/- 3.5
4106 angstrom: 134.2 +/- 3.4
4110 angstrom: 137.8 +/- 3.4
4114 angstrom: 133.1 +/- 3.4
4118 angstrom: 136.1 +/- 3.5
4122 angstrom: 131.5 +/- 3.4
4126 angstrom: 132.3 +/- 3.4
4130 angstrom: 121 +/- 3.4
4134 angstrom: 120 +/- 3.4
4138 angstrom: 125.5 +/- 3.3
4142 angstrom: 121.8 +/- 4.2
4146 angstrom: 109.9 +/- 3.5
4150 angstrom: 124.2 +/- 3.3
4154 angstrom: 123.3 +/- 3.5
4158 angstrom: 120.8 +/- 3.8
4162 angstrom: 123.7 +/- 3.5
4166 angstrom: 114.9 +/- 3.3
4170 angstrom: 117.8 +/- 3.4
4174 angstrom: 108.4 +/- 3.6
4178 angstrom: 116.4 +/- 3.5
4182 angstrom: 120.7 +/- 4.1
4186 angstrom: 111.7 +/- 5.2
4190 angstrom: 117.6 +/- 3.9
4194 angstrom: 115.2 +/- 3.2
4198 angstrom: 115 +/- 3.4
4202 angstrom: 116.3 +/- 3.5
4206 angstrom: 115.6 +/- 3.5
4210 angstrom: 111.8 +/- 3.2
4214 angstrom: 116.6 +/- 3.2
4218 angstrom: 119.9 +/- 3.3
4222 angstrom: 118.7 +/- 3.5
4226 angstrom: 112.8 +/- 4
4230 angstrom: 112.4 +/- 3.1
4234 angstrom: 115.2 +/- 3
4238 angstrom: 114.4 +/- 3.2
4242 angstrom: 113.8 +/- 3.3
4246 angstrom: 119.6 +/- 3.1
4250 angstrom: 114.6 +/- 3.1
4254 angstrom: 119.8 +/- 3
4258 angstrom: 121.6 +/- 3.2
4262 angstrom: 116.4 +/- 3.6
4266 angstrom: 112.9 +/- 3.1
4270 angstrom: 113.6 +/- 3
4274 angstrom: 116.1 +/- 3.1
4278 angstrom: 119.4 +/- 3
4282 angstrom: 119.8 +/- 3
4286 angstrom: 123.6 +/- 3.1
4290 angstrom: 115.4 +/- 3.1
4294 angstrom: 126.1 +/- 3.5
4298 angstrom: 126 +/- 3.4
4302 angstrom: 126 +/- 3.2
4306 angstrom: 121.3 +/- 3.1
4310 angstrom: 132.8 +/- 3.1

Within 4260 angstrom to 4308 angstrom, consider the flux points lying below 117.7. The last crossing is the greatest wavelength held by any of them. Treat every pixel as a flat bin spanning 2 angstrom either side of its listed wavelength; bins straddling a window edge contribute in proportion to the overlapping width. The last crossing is 4290 angstrom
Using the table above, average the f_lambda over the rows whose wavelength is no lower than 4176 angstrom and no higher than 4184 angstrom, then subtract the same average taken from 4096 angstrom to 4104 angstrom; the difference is -19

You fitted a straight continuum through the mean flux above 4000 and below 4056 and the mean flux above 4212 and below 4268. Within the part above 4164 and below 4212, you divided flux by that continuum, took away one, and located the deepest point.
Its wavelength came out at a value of 4174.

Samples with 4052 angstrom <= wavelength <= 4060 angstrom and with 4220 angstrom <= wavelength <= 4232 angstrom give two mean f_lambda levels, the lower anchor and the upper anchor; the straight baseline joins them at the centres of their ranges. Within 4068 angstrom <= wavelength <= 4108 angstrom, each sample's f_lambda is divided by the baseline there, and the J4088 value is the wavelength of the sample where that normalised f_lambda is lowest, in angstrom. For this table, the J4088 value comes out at 4078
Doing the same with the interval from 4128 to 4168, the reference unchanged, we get 4146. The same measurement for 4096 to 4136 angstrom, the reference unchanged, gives 4134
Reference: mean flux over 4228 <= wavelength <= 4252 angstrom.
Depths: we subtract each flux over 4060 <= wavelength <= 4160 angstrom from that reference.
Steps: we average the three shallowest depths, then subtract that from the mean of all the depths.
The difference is 12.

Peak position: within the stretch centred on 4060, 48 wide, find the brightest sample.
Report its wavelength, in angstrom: 4082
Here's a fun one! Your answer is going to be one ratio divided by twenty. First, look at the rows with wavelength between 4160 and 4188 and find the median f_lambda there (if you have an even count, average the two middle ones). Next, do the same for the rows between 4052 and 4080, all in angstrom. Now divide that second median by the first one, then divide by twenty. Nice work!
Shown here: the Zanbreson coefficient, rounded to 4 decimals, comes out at 0.0539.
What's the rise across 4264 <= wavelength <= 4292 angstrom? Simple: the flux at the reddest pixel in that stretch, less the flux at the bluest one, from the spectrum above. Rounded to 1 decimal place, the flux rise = 2.5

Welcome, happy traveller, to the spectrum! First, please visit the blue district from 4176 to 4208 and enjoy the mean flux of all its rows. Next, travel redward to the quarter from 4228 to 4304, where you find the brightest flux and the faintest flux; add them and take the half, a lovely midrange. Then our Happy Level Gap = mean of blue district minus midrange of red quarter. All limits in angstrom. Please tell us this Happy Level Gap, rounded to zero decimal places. -3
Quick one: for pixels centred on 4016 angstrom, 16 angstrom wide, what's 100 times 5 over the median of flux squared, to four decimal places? 0.0333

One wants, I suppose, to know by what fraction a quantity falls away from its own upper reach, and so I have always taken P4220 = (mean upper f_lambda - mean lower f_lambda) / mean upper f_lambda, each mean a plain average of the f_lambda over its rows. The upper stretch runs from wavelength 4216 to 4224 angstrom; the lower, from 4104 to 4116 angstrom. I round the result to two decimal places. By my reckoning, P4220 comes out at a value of -0.13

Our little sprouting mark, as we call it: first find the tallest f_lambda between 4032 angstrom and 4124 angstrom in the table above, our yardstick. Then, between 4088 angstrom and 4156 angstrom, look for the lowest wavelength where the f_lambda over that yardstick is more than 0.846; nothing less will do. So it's 4090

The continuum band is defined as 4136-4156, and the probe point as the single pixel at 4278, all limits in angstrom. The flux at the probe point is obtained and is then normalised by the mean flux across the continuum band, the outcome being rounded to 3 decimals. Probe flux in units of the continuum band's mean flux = 0.987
